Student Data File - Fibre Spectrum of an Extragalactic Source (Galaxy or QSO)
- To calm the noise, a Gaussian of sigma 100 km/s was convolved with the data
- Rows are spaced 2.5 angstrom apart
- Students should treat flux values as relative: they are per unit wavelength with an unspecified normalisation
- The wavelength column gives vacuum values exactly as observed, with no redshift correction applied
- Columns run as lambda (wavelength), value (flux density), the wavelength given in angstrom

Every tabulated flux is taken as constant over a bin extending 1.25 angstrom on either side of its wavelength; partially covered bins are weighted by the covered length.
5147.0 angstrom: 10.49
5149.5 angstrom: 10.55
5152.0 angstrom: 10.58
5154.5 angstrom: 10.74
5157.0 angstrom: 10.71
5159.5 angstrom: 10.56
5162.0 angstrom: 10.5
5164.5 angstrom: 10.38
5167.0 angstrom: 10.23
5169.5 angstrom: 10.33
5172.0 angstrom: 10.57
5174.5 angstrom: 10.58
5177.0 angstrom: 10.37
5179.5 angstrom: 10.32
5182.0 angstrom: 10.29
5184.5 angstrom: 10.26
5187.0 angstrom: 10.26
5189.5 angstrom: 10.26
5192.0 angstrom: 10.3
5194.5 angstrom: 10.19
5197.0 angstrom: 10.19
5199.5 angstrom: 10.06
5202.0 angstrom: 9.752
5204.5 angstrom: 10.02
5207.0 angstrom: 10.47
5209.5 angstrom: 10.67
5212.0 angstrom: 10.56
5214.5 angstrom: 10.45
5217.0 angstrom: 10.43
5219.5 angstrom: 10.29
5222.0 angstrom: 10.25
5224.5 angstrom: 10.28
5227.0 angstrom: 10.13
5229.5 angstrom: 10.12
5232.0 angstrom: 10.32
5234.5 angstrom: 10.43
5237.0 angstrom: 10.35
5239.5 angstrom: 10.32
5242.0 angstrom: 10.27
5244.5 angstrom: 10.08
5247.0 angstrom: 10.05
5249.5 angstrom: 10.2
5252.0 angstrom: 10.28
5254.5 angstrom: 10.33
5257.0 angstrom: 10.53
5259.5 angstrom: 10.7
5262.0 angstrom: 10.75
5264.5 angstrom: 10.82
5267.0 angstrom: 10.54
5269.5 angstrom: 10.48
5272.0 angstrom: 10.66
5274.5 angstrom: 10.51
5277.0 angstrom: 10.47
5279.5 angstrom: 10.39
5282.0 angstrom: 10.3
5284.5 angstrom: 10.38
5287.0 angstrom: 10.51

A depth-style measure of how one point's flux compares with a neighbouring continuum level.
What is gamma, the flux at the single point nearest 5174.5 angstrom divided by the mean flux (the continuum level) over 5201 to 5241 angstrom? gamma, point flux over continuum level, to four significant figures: 1.027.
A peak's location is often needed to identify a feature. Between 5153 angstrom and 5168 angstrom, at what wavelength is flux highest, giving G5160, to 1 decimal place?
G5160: 5154.5 angstrom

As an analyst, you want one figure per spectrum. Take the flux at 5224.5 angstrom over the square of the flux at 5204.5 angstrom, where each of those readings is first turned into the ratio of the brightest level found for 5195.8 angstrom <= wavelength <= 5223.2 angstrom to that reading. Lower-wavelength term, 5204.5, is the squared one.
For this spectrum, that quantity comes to 0.92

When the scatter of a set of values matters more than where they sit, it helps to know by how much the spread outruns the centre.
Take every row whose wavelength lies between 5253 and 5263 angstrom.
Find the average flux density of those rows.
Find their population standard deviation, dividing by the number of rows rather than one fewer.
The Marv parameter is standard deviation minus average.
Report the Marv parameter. -10.4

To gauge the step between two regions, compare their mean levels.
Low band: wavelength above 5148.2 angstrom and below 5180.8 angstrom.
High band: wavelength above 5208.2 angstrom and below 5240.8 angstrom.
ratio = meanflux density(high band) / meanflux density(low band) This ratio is 0.987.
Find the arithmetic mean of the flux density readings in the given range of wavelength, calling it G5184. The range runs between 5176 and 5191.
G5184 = 10.3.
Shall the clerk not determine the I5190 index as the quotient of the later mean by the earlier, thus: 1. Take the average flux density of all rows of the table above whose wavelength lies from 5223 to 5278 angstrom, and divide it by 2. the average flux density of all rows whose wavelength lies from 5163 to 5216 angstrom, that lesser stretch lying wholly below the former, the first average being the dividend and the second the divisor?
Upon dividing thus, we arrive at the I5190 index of 1.01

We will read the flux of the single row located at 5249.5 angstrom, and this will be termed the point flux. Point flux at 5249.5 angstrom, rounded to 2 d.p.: 10.20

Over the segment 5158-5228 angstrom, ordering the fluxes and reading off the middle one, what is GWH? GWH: 10.3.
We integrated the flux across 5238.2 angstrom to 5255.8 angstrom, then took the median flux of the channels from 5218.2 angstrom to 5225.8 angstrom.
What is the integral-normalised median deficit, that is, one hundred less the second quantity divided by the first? 99.94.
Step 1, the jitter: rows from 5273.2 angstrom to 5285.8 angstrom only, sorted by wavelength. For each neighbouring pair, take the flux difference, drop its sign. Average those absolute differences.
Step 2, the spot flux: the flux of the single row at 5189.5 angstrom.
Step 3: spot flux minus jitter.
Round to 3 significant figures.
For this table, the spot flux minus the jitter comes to 10.2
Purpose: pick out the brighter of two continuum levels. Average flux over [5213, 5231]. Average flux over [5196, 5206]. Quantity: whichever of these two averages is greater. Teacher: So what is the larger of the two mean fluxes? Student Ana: 10.3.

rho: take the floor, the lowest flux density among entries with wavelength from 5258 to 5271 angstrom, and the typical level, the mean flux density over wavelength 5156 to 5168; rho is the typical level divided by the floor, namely 1.00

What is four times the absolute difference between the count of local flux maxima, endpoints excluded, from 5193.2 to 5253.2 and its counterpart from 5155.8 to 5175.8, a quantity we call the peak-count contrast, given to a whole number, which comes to 12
